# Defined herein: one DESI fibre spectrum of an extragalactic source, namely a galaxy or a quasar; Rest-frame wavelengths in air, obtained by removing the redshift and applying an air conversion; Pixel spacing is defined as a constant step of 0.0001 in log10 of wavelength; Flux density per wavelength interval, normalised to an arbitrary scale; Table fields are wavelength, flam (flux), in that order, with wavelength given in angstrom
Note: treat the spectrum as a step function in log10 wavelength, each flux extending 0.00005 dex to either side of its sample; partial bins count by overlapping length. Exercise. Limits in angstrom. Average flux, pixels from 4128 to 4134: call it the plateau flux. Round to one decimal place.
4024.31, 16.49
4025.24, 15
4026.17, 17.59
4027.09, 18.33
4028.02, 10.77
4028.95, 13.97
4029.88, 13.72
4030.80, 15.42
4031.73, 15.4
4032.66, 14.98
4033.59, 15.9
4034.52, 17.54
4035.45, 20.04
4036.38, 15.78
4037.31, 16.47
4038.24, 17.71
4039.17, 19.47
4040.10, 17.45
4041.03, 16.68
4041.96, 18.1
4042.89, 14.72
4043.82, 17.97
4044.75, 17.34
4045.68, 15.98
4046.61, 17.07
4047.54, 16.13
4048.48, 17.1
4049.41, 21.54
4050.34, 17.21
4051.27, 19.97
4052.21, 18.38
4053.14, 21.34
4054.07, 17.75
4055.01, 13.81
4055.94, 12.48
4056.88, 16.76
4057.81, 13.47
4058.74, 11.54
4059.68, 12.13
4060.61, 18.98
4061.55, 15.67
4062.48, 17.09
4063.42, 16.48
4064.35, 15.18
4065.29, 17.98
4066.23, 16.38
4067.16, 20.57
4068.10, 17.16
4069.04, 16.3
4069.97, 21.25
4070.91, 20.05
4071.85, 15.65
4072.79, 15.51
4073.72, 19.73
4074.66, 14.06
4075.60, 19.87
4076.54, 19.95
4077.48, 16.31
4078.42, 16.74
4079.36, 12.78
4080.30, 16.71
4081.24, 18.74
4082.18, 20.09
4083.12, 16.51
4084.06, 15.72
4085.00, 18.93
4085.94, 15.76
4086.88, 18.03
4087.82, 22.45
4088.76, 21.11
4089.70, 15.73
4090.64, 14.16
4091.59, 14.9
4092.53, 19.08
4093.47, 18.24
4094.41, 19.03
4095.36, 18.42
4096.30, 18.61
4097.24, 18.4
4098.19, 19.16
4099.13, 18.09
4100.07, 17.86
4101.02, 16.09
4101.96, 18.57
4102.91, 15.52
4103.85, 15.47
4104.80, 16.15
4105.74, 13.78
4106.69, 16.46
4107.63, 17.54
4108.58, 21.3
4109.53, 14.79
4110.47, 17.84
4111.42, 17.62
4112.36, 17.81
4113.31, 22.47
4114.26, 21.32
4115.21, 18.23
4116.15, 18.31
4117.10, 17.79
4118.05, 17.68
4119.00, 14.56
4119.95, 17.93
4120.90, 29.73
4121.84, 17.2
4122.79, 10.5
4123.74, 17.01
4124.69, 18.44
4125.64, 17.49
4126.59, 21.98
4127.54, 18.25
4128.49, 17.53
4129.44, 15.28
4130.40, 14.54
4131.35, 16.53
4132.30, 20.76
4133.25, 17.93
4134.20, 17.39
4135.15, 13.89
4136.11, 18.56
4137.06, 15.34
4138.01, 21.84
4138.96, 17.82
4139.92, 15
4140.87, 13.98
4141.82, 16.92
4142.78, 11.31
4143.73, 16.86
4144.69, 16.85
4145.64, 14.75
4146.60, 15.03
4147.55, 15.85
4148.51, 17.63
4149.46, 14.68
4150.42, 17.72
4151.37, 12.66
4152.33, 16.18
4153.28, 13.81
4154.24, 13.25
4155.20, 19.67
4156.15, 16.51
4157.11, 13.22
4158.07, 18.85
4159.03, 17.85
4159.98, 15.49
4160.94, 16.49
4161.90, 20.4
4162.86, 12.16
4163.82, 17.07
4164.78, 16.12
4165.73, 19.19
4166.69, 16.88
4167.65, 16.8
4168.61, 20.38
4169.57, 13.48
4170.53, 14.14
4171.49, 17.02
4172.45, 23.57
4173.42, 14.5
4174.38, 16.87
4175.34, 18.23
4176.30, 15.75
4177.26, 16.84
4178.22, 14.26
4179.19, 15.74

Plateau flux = 17.1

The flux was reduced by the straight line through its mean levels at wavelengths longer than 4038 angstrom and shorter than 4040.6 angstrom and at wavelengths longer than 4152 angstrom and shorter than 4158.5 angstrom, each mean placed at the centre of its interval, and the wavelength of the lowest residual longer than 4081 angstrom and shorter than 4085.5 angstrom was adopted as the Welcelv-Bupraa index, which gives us 4084.06 angstrom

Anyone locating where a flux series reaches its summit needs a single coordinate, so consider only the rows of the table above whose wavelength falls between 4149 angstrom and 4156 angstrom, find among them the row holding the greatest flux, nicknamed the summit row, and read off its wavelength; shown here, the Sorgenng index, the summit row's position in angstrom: 4155.20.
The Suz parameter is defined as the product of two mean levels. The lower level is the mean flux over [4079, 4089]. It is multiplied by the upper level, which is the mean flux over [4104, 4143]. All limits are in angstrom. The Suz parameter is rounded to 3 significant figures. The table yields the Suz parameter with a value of 313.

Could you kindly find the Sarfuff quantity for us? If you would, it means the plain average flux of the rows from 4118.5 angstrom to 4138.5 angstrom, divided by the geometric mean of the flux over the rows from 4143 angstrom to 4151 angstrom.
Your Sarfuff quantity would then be 1.10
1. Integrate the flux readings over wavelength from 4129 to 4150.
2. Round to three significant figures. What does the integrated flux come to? 342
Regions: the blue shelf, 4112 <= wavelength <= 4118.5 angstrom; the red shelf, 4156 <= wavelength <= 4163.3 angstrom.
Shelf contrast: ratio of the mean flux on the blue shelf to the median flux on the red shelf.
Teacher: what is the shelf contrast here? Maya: 1.16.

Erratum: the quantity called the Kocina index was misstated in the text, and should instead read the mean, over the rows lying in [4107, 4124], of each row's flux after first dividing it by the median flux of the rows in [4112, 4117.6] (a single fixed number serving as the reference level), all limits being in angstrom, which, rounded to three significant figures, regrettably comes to 1.00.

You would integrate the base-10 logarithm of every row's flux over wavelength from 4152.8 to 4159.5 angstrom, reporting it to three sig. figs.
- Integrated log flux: 8.06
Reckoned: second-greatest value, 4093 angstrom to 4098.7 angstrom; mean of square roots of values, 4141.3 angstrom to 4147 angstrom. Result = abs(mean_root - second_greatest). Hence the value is 15.1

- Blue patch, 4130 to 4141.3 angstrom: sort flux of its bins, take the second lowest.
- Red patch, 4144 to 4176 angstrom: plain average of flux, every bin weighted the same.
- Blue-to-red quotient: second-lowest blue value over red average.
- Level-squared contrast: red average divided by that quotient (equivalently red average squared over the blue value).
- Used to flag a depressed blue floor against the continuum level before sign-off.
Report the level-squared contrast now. 19.4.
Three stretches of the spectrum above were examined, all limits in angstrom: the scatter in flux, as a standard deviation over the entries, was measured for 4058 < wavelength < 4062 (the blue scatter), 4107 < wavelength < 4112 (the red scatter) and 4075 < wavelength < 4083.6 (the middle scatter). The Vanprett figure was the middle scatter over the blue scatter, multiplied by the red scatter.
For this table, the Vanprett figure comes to 1.6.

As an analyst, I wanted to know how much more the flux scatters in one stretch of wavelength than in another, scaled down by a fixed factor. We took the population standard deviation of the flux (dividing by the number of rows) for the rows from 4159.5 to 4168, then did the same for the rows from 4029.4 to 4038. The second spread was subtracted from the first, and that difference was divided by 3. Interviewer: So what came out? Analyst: 0.16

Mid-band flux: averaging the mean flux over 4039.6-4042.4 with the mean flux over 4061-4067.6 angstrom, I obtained 17.2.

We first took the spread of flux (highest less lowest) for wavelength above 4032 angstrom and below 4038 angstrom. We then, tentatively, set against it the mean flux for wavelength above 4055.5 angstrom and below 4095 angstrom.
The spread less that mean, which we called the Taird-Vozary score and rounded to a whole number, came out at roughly -12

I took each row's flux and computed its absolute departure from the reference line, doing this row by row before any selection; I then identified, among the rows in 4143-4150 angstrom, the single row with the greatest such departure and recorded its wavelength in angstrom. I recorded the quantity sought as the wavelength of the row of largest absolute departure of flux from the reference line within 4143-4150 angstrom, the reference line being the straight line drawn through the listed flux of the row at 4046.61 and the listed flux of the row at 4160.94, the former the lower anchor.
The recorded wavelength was 4149.46 angstrom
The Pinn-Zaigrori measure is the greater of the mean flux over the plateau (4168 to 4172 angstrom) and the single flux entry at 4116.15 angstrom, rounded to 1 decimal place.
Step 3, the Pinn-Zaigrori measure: 18.3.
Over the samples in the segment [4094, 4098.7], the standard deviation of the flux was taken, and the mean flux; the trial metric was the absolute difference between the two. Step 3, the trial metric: 18.4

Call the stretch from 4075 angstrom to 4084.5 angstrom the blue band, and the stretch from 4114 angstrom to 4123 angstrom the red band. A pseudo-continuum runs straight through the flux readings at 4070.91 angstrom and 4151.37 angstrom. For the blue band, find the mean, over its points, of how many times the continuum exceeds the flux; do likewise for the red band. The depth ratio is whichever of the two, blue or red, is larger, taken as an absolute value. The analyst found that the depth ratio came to 1.13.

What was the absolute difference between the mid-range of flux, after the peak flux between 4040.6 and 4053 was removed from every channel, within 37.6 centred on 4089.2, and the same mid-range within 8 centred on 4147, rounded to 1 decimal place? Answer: 1.4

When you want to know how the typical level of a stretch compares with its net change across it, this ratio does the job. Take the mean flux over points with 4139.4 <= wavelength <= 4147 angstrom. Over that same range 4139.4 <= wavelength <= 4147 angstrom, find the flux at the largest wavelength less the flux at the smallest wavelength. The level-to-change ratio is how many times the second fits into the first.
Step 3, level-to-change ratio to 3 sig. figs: 503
